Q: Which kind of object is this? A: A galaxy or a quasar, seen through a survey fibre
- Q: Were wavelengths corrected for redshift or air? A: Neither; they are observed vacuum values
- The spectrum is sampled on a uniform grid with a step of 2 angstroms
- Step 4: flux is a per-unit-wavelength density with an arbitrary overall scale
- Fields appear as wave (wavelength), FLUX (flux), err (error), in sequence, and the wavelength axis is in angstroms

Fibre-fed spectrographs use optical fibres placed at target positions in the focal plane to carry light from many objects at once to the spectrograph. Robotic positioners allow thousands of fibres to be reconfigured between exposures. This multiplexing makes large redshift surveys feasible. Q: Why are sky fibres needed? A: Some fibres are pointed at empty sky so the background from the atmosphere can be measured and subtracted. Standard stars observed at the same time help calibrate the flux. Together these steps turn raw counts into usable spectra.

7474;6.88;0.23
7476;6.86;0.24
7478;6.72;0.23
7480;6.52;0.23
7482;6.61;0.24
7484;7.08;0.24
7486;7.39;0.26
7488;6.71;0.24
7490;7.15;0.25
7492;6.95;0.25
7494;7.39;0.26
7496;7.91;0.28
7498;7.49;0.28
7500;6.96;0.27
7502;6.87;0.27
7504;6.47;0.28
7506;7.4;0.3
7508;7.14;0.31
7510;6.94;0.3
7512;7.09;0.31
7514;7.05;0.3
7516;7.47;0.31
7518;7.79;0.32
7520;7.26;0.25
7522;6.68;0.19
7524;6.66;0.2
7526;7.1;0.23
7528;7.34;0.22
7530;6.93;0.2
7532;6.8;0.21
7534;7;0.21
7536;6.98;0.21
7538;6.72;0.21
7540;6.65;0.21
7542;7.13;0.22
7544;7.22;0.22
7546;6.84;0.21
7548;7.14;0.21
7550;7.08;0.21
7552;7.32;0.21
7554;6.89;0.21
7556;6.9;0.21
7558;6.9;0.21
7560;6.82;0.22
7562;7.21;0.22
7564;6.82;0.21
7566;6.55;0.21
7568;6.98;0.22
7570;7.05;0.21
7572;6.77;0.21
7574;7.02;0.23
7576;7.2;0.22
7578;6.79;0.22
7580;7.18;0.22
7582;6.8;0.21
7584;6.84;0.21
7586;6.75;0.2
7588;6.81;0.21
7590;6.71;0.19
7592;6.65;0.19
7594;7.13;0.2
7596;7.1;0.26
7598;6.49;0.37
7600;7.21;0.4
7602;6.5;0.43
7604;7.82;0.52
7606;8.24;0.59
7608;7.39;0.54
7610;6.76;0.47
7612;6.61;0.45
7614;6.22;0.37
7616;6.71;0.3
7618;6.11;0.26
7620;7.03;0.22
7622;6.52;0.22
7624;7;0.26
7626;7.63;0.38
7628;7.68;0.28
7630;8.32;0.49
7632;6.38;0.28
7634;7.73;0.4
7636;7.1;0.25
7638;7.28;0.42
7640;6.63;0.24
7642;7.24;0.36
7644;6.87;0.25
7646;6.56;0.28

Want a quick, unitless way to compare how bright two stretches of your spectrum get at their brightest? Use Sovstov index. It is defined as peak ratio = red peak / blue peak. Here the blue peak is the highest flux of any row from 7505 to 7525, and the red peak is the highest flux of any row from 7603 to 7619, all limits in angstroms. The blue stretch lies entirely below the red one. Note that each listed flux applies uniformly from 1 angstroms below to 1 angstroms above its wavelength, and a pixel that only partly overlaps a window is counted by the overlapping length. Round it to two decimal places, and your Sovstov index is 1.06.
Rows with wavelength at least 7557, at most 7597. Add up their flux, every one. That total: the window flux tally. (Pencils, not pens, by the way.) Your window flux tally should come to 138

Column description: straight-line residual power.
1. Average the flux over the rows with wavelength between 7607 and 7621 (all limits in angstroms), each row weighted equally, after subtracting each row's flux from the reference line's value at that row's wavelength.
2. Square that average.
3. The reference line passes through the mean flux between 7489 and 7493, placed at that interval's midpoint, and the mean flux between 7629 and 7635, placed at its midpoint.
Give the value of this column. 0.536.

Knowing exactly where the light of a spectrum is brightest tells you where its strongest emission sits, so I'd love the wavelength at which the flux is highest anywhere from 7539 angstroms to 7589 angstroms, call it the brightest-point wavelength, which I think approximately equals 7552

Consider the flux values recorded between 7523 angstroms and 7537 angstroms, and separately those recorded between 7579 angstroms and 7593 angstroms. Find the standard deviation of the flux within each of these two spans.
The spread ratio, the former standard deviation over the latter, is 1.3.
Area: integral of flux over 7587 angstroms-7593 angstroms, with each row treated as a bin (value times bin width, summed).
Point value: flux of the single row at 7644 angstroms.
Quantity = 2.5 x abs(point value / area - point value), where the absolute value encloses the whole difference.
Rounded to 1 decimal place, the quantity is 16.7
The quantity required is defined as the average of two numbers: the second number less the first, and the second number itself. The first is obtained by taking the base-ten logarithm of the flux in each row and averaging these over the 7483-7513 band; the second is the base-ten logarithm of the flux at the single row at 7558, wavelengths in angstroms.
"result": 0.413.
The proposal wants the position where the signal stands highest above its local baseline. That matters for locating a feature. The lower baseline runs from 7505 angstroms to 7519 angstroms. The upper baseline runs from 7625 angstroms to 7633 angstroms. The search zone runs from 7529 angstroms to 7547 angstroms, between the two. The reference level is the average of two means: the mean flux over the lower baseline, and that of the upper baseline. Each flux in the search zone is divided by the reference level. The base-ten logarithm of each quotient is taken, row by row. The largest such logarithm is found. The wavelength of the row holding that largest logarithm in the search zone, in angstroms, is 7544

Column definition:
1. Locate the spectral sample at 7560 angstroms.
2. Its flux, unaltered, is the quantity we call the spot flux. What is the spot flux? 6.82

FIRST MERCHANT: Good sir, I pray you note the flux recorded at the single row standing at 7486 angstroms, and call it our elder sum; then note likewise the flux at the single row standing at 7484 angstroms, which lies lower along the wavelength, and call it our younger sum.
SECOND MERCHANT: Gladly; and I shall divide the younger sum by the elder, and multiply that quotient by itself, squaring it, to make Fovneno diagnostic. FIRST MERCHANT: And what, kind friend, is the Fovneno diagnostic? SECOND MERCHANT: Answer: 0.92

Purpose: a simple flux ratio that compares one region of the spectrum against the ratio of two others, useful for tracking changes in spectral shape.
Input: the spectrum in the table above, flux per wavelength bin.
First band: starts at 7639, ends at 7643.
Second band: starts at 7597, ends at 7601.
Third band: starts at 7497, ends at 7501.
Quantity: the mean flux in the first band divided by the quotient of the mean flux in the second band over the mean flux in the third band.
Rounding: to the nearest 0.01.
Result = 7.31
